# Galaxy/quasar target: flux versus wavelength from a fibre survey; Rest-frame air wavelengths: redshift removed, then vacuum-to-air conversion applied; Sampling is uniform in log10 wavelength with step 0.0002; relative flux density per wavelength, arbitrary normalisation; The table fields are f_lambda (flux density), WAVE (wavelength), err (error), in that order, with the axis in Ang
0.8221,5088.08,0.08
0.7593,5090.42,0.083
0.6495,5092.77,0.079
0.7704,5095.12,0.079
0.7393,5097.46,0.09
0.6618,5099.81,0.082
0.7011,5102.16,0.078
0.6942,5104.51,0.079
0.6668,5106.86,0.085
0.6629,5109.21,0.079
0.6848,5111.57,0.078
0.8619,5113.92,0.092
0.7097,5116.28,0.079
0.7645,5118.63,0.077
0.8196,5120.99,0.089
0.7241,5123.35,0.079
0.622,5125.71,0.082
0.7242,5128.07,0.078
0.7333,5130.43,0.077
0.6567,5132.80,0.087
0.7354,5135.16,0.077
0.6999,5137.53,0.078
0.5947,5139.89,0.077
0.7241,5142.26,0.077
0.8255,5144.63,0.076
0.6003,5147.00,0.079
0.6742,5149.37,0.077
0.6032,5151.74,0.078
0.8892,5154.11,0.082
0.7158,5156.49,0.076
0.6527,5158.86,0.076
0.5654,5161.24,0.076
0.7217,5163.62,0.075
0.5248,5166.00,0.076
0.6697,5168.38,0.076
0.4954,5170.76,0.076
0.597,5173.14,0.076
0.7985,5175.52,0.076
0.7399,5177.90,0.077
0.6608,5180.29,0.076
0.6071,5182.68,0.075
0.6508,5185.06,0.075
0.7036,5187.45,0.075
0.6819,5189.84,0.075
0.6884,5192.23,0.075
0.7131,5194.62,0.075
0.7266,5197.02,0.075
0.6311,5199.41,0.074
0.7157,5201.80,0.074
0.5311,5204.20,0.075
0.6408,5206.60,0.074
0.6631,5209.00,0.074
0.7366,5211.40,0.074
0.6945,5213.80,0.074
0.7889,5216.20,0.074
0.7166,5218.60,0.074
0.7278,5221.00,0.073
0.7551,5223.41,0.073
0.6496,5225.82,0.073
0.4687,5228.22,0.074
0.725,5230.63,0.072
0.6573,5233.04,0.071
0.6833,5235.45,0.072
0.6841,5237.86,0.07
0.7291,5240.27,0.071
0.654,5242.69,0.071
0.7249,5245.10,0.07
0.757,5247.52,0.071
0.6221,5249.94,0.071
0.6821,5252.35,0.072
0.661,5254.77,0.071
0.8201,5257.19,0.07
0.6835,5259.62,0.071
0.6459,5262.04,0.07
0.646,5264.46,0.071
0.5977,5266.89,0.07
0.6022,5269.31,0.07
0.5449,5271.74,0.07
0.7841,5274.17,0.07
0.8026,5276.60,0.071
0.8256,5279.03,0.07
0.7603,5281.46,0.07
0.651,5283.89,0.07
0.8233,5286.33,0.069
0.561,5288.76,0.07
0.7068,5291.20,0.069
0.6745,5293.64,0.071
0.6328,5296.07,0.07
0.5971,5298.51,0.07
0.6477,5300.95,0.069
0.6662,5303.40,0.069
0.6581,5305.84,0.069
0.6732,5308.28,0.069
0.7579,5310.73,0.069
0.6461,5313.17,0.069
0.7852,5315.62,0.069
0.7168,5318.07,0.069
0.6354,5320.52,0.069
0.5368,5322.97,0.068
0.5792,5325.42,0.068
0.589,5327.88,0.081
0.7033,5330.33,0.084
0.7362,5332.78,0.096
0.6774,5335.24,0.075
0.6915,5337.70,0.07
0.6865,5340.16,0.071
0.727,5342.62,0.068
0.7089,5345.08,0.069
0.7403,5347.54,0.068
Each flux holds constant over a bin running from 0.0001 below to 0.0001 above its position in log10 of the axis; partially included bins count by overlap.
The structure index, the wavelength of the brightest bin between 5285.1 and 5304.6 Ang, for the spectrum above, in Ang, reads 5286.33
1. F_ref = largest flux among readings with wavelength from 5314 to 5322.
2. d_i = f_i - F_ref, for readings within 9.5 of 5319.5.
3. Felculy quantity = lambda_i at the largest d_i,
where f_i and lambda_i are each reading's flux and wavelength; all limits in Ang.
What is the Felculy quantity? 5315.62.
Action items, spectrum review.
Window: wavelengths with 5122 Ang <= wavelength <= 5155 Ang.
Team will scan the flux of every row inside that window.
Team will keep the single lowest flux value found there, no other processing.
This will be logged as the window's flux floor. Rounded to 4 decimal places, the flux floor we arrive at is 0.5947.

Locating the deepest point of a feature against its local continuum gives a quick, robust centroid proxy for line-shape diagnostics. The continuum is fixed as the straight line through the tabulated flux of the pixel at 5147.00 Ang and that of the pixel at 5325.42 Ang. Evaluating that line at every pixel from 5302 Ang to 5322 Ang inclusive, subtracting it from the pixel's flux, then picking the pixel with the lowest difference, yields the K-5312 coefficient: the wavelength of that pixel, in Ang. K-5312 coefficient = 5320.52 Ang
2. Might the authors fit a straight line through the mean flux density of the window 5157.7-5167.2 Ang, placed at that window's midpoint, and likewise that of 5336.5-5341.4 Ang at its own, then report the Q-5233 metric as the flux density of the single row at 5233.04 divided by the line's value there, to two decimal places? 1.02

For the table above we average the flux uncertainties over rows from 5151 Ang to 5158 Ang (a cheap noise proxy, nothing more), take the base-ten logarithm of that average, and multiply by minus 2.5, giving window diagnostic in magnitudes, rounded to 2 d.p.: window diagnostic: 2.76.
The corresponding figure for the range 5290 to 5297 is 2.89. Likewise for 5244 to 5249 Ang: 2.88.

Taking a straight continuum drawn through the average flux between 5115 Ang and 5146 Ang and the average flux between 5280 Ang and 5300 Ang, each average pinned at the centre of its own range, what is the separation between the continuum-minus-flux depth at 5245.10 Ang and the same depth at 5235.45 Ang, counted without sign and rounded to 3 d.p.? 0.044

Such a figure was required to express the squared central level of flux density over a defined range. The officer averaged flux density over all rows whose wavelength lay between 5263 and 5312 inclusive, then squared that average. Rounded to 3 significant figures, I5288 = 0.463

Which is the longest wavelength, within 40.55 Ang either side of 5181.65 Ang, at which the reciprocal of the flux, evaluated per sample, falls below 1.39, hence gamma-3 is 5221.00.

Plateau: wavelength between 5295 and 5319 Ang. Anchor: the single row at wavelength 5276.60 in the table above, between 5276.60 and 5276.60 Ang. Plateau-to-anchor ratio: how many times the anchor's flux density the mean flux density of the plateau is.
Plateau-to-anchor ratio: 0.84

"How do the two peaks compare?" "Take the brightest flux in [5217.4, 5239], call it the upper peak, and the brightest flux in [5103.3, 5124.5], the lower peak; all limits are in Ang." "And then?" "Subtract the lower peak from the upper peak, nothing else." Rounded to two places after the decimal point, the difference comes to -0.11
